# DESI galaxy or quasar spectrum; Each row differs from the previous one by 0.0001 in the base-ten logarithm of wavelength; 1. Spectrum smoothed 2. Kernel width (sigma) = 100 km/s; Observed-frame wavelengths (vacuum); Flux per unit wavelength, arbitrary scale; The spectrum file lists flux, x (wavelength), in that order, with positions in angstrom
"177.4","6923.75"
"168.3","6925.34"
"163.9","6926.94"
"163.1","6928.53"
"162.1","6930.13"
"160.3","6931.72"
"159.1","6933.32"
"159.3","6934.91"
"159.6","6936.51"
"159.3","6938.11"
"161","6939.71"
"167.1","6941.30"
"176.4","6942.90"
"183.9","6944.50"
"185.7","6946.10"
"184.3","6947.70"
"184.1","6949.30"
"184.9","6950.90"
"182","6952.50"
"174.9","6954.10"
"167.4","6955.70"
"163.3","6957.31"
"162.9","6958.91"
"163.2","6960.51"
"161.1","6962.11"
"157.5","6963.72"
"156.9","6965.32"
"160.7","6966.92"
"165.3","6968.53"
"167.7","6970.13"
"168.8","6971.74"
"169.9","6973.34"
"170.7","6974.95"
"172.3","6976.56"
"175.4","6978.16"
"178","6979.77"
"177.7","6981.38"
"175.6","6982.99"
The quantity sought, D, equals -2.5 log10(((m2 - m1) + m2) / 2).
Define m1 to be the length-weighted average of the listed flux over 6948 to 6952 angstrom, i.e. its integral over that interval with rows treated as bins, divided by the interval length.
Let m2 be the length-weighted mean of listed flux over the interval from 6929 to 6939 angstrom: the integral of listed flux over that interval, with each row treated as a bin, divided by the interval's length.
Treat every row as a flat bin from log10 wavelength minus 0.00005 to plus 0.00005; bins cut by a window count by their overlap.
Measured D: -4.58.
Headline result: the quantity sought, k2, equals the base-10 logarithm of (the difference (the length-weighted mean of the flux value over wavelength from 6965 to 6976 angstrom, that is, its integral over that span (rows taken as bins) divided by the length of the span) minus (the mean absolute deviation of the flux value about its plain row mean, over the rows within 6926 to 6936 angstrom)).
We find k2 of 2.22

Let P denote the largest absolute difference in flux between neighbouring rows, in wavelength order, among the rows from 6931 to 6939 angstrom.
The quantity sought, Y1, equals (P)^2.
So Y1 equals 1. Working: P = 1.2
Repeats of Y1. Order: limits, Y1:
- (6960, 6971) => 21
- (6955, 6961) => 17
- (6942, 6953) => 56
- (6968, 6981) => 10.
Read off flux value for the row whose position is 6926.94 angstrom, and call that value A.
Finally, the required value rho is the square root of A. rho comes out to 12.80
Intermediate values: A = 163.9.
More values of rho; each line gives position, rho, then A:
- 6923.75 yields 13.32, 177.4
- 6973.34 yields 13.03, 169.9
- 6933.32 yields 12.61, 159.1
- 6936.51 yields 12.63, 159.6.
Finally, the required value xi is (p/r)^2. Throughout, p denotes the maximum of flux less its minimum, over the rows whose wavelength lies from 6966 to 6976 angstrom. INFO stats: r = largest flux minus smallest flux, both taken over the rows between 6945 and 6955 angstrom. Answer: 0.9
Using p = 10.0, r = 10.8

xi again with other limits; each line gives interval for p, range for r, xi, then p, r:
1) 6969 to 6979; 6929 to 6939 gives 6.6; 7.7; 3.0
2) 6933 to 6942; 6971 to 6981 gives 0.8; 8.0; 9.2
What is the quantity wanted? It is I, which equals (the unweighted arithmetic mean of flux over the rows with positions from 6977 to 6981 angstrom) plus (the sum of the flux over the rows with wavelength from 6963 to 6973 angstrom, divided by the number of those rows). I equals 340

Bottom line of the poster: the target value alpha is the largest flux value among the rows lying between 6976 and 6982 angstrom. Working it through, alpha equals 178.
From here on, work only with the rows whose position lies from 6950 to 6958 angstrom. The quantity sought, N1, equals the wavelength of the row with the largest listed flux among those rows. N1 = 6950.90 angstrom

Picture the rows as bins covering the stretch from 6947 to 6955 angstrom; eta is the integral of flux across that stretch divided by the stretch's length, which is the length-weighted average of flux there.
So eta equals 182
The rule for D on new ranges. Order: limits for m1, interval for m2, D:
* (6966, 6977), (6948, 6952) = -5.01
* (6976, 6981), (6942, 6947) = -4.93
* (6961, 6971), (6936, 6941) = -4.76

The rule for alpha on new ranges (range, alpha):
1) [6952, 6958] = 182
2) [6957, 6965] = 163.3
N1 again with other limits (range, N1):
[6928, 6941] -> 6928.53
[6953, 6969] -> 6954.10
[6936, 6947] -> 6946.10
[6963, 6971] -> 6970.13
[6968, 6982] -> 6979.77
